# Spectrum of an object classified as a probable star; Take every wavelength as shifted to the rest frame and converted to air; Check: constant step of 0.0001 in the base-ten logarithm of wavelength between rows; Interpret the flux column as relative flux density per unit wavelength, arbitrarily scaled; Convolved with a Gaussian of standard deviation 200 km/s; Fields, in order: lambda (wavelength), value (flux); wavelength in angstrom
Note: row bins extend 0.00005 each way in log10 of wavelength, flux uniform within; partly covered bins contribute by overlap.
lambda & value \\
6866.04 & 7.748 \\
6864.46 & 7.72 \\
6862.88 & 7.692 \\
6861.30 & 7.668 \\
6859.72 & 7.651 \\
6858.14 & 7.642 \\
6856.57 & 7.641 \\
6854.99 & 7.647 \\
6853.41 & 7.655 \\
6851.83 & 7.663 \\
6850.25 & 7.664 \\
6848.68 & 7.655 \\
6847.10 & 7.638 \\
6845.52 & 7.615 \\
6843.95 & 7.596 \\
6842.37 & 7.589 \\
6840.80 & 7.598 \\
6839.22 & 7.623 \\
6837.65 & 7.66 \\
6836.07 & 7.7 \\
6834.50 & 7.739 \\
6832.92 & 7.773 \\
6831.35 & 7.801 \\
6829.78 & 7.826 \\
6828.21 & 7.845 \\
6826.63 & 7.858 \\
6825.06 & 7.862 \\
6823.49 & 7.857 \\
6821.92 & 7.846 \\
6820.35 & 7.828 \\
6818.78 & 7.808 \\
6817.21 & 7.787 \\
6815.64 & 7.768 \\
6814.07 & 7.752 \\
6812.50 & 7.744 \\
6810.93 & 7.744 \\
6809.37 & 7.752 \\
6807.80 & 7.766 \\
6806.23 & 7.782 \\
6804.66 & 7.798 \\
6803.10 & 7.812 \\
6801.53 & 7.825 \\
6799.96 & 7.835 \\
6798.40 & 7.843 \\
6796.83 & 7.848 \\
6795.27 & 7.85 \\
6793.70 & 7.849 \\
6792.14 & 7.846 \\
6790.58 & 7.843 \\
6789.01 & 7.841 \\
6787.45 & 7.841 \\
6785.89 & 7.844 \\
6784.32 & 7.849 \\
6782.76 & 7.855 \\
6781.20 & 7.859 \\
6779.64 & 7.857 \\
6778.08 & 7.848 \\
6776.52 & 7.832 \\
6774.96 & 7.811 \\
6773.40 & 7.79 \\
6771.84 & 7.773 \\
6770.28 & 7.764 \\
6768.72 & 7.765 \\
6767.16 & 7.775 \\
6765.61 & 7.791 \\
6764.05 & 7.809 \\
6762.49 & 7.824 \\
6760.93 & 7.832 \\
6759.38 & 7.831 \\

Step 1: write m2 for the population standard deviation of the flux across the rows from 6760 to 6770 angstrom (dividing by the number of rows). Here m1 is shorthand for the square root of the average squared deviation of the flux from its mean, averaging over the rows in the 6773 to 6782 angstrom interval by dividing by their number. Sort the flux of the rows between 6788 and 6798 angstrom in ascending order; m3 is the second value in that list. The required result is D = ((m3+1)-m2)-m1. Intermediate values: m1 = 0.025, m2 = 0.025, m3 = 7.843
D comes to 8.79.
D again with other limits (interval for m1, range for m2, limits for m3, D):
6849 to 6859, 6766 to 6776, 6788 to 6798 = 8.82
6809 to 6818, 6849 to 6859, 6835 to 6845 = 8.57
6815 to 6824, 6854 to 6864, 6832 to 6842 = 8.57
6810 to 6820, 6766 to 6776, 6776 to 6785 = 8.81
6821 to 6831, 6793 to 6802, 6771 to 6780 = 8.77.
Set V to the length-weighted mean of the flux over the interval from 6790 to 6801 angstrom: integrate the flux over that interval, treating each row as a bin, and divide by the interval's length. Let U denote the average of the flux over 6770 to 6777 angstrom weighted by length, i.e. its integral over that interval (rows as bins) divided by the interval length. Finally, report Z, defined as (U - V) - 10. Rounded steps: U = 7.79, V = 7.85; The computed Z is -10.1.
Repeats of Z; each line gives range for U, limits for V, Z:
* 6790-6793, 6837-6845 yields -9.8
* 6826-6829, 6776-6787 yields -10.0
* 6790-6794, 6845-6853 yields -9.8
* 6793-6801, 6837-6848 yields -9.8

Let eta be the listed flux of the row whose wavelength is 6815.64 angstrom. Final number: 7.768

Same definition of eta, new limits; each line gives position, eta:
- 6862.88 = 7.692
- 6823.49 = 7.857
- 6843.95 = 7.596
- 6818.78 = 7.808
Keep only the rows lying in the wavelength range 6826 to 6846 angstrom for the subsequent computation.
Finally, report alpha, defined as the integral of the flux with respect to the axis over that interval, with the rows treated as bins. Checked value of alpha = 154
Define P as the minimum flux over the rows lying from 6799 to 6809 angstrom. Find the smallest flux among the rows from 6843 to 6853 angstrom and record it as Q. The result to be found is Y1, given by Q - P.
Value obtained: -0.17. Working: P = 7.766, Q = 7.596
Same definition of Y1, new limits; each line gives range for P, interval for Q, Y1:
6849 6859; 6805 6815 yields 0.10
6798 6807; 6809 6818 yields -0.04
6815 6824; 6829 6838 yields -0.11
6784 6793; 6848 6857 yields -0.20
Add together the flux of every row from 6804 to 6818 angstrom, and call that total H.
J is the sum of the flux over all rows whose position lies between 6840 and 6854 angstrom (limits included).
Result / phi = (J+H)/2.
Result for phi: 69.3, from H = 69.89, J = 68.7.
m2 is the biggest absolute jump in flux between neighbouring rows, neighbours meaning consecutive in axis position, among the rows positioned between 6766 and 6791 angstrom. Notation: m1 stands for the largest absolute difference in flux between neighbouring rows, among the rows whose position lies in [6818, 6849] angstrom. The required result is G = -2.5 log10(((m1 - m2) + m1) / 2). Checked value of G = 3.8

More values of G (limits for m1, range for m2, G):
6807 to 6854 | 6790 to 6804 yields 3.7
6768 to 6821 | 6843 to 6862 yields 5.1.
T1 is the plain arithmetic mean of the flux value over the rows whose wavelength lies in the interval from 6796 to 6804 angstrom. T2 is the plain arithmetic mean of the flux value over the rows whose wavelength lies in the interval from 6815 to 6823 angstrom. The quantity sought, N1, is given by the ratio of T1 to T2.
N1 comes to 1.00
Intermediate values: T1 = 7.83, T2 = 7.81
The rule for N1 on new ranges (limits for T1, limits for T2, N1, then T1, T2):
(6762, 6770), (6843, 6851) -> 1.02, 7.79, 7.63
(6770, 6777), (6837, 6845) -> 1.02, 7.79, 7.61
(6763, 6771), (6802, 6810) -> 1.00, 7.78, 7.78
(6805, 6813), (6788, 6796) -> 0.99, 7.76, 7.85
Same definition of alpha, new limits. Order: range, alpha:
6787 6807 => 157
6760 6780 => 156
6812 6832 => 156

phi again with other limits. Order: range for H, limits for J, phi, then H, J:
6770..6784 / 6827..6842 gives 70.0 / 70.39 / 69.6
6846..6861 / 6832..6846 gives 68.9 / 68.86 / 68.9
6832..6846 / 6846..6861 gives 68.9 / 68.89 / 68.9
